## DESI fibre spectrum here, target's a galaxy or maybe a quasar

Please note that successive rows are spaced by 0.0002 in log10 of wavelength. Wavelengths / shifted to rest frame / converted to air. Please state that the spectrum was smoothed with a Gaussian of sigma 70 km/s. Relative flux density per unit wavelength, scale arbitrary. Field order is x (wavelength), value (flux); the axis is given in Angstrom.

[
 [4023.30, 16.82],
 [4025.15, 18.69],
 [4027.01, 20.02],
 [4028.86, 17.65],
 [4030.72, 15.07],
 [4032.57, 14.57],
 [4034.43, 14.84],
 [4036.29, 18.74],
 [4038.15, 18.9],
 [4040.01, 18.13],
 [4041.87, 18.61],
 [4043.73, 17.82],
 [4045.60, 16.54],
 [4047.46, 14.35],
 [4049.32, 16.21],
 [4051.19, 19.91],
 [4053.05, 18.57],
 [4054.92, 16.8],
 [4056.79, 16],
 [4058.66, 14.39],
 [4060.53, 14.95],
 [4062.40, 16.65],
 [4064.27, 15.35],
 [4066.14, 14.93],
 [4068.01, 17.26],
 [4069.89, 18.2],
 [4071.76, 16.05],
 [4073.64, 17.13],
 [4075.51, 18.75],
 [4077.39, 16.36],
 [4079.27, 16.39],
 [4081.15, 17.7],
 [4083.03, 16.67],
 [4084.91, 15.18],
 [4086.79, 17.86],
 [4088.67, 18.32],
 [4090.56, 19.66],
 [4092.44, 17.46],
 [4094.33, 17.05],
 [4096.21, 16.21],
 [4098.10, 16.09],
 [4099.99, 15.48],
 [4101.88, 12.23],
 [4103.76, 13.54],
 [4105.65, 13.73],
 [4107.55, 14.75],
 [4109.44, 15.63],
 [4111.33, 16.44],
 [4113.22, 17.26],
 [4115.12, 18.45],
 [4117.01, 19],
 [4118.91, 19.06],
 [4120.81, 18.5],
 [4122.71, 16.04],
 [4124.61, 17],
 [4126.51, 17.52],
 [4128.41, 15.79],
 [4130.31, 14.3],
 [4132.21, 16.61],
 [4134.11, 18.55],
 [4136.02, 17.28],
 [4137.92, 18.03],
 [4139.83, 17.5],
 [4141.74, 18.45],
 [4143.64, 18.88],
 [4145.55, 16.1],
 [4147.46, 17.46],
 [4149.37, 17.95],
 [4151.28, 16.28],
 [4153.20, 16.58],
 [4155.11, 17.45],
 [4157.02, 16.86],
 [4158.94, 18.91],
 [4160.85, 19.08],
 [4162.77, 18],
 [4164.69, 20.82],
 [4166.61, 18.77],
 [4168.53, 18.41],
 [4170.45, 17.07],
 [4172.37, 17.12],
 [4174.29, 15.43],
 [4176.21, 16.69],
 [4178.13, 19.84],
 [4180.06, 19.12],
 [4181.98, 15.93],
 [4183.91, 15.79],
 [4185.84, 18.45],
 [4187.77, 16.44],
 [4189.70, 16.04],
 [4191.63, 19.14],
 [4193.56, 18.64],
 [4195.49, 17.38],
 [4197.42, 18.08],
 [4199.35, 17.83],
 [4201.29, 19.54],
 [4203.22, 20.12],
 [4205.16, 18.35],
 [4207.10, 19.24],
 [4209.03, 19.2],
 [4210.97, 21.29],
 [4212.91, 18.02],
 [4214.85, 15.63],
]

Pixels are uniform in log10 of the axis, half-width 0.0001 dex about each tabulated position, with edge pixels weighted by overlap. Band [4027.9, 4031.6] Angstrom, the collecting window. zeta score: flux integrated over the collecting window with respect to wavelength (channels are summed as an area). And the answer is 61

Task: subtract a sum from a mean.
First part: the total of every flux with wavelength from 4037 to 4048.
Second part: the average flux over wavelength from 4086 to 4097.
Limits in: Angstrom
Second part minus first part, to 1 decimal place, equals -86.6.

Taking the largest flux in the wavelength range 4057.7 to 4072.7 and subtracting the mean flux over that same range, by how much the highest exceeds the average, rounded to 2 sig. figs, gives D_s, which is 2.2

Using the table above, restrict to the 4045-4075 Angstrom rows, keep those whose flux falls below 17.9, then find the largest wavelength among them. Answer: 4073.64 Angstrom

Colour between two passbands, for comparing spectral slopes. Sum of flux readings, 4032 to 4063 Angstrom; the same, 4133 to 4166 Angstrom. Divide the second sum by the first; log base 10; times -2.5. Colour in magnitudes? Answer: -0.067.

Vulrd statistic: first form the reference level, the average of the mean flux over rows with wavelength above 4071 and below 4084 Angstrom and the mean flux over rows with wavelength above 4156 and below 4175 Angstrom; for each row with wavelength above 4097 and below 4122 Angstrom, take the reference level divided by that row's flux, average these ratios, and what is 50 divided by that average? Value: 45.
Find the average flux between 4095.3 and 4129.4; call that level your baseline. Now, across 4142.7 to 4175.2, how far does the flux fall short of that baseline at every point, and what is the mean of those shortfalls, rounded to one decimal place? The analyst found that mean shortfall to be -1.5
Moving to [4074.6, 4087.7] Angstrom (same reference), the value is -0.7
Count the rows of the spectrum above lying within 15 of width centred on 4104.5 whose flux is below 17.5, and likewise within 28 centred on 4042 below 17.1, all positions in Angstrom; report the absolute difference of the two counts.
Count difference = 1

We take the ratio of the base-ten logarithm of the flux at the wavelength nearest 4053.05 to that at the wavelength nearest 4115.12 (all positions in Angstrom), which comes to 1.00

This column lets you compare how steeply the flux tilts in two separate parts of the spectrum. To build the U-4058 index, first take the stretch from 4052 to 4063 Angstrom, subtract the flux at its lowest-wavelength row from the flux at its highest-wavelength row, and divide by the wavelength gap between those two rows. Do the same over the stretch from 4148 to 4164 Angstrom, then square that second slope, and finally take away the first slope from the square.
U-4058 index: 0.21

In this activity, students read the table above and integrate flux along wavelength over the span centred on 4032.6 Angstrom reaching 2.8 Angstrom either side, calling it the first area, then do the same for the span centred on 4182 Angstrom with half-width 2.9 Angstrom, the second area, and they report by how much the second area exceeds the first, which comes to 15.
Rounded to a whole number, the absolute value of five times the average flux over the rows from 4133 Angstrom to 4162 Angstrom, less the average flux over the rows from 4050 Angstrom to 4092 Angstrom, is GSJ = 71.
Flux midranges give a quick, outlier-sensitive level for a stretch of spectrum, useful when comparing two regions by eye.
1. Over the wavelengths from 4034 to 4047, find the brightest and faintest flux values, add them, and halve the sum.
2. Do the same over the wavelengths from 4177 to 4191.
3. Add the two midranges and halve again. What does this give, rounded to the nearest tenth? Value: 17.3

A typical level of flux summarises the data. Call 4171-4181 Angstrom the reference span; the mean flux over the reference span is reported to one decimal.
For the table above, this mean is 17.6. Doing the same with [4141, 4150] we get 17.8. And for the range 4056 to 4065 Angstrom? 15.5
